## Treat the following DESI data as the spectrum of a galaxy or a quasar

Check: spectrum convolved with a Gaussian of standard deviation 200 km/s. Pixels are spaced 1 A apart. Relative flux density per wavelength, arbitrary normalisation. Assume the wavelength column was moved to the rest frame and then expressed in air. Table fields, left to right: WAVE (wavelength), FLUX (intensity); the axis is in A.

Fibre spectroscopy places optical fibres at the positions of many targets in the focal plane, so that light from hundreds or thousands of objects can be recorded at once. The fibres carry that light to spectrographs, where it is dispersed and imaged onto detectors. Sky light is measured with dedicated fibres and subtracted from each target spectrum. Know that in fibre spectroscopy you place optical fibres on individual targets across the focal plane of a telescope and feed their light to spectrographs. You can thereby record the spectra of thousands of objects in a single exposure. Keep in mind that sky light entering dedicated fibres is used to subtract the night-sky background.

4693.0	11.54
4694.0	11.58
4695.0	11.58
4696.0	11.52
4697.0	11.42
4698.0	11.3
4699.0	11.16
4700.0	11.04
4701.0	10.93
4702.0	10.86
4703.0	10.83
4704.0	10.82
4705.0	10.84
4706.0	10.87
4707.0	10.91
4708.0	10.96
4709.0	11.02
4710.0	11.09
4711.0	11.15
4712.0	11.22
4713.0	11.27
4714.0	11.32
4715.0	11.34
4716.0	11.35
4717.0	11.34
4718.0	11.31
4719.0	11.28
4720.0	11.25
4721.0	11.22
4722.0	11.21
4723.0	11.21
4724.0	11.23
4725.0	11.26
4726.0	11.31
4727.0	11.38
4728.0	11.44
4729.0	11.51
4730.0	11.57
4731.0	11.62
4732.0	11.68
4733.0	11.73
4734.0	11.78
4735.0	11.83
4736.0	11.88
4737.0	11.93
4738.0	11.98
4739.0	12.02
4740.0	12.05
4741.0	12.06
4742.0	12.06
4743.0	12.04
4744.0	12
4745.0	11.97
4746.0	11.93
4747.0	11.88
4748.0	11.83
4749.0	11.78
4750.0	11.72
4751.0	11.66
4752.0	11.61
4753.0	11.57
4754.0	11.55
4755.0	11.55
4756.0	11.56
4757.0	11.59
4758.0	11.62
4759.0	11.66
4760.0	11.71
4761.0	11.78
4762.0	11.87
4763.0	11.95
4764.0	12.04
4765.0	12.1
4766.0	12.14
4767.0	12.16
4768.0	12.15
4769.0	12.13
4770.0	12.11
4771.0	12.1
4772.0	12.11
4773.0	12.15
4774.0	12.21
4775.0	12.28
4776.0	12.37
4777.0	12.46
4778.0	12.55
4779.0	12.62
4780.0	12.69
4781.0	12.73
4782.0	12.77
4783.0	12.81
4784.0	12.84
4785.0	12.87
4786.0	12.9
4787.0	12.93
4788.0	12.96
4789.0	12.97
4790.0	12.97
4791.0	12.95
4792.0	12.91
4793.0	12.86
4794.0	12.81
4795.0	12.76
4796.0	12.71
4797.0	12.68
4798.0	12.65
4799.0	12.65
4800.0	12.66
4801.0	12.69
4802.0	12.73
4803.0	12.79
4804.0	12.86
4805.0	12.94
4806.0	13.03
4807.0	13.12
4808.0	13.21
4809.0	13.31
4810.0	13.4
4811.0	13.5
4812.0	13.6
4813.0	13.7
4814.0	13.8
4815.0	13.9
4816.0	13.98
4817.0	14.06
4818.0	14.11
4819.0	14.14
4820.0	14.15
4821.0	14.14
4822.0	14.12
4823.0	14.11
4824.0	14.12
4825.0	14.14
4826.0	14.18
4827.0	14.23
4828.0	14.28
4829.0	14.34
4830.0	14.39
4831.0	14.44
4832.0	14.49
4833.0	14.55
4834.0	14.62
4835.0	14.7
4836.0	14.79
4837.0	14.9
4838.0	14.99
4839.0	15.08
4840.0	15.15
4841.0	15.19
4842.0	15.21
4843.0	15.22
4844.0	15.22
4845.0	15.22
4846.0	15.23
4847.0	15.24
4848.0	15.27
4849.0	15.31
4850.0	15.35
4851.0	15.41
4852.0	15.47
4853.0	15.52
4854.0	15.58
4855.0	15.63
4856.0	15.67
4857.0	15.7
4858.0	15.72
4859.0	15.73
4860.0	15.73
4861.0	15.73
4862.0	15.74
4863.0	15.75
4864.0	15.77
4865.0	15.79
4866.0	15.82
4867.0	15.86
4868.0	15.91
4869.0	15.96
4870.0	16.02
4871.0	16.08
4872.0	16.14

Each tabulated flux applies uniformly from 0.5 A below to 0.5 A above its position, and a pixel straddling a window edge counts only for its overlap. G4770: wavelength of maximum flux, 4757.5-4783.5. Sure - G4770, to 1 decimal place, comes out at 4783.0 A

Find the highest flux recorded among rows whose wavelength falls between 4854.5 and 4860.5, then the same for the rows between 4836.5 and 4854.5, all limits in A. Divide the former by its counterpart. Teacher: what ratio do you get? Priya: 1.01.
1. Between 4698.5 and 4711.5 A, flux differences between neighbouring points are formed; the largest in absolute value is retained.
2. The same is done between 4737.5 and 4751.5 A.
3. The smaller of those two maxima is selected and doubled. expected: 0.120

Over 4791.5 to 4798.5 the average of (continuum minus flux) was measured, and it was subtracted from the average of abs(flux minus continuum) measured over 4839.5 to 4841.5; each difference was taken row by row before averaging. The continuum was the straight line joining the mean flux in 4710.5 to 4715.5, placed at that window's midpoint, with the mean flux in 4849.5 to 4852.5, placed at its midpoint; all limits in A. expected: -0.9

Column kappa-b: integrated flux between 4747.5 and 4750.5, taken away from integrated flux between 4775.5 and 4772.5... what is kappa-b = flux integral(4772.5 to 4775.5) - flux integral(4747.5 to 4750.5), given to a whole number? 1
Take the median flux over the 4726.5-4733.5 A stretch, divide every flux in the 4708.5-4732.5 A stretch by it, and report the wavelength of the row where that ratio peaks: 4732.0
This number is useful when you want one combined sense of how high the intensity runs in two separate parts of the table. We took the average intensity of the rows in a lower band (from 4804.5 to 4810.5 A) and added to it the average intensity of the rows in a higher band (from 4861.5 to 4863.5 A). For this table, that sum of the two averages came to 28.9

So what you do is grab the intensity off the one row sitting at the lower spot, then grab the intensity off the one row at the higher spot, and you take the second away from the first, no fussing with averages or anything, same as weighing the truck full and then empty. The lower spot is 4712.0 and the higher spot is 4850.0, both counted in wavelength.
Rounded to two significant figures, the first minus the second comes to -4.1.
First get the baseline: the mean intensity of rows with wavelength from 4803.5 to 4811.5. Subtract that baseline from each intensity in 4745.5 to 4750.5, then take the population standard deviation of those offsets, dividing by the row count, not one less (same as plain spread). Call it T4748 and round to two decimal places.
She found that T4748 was 0.07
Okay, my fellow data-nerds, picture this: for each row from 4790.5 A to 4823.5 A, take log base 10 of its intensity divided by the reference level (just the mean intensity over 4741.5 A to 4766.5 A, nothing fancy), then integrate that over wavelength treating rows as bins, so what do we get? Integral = 1.7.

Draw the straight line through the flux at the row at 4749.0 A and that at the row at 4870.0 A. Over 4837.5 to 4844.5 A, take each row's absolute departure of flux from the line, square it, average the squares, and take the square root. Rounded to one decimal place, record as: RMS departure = 0.2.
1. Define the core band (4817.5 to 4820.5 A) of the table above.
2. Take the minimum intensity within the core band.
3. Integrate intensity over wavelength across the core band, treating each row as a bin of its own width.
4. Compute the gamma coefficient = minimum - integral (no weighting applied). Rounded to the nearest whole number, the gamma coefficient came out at -28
